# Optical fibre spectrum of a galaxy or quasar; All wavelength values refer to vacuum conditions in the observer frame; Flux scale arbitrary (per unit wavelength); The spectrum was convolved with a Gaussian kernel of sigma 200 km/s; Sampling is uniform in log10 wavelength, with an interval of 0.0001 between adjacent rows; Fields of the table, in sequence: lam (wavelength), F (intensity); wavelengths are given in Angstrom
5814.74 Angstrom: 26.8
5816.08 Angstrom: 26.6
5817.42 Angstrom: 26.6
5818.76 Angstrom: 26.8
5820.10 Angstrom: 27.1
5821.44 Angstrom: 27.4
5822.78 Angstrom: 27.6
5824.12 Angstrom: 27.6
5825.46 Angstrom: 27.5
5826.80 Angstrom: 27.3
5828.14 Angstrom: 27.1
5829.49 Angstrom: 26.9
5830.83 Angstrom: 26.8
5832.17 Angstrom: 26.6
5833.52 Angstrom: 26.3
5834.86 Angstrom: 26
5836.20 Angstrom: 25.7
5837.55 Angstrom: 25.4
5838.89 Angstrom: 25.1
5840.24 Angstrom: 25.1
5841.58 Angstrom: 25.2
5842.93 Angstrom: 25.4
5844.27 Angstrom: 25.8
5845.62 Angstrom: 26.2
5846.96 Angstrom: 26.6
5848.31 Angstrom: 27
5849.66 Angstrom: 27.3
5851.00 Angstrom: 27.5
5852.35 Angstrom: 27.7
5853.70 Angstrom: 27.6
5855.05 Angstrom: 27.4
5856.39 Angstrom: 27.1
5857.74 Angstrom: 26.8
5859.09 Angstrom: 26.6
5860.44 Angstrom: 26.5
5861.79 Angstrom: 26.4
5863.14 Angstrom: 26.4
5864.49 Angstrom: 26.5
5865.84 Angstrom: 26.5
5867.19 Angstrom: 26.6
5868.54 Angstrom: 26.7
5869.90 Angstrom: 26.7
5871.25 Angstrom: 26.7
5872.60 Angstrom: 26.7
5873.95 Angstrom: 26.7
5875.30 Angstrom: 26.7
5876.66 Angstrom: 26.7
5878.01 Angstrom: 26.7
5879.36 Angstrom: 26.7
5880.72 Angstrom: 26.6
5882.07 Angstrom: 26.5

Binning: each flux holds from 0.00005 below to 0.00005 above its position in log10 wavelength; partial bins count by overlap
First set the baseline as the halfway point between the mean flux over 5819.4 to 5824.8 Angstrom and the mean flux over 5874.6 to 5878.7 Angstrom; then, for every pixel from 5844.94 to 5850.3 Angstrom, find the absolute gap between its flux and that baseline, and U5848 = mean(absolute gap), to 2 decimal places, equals 0.41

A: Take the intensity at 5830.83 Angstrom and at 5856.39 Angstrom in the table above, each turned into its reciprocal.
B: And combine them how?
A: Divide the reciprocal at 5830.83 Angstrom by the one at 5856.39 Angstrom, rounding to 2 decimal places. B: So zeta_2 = 1.01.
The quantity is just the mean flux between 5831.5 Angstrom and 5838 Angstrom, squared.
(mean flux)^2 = 676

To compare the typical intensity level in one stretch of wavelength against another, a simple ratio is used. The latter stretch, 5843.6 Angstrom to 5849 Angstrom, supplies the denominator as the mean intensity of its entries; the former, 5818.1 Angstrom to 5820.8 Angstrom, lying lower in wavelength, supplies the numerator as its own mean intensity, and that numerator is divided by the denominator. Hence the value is 1.021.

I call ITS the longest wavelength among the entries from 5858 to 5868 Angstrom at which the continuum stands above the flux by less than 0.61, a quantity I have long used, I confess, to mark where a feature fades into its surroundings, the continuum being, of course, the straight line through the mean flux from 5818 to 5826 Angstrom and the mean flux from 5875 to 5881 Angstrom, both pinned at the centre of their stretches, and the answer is 5867.19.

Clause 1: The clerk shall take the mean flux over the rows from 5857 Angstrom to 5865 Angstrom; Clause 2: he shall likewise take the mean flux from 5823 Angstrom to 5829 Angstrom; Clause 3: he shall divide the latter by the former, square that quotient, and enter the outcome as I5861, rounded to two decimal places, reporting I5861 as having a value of 1.06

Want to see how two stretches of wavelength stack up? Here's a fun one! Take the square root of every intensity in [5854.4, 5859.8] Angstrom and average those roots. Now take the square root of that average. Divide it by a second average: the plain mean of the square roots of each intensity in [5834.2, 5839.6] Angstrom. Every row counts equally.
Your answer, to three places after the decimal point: 0.451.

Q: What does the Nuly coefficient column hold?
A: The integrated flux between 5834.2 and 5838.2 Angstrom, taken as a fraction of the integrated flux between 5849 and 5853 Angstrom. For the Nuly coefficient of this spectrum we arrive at 0.93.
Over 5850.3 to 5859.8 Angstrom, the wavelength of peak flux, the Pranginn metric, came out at 5852.35 Angstrom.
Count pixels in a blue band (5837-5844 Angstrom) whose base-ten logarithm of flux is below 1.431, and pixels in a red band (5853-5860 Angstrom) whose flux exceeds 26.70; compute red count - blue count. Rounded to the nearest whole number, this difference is -1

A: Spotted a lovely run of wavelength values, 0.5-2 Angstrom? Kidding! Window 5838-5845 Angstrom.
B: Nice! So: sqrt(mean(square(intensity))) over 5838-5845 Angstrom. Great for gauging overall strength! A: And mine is 25.3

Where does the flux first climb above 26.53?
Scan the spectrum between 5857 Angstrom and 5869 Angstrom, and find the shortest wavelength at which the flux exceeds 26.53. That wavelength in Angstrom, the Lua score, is 5857.74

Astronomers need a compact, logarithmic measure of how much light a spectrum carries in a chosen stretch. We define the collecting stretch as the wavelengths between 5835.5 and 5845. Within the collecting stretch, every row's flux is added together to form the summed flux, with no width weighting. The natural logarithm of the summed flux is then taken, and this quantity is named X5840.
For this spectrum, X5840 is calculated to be 5.18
